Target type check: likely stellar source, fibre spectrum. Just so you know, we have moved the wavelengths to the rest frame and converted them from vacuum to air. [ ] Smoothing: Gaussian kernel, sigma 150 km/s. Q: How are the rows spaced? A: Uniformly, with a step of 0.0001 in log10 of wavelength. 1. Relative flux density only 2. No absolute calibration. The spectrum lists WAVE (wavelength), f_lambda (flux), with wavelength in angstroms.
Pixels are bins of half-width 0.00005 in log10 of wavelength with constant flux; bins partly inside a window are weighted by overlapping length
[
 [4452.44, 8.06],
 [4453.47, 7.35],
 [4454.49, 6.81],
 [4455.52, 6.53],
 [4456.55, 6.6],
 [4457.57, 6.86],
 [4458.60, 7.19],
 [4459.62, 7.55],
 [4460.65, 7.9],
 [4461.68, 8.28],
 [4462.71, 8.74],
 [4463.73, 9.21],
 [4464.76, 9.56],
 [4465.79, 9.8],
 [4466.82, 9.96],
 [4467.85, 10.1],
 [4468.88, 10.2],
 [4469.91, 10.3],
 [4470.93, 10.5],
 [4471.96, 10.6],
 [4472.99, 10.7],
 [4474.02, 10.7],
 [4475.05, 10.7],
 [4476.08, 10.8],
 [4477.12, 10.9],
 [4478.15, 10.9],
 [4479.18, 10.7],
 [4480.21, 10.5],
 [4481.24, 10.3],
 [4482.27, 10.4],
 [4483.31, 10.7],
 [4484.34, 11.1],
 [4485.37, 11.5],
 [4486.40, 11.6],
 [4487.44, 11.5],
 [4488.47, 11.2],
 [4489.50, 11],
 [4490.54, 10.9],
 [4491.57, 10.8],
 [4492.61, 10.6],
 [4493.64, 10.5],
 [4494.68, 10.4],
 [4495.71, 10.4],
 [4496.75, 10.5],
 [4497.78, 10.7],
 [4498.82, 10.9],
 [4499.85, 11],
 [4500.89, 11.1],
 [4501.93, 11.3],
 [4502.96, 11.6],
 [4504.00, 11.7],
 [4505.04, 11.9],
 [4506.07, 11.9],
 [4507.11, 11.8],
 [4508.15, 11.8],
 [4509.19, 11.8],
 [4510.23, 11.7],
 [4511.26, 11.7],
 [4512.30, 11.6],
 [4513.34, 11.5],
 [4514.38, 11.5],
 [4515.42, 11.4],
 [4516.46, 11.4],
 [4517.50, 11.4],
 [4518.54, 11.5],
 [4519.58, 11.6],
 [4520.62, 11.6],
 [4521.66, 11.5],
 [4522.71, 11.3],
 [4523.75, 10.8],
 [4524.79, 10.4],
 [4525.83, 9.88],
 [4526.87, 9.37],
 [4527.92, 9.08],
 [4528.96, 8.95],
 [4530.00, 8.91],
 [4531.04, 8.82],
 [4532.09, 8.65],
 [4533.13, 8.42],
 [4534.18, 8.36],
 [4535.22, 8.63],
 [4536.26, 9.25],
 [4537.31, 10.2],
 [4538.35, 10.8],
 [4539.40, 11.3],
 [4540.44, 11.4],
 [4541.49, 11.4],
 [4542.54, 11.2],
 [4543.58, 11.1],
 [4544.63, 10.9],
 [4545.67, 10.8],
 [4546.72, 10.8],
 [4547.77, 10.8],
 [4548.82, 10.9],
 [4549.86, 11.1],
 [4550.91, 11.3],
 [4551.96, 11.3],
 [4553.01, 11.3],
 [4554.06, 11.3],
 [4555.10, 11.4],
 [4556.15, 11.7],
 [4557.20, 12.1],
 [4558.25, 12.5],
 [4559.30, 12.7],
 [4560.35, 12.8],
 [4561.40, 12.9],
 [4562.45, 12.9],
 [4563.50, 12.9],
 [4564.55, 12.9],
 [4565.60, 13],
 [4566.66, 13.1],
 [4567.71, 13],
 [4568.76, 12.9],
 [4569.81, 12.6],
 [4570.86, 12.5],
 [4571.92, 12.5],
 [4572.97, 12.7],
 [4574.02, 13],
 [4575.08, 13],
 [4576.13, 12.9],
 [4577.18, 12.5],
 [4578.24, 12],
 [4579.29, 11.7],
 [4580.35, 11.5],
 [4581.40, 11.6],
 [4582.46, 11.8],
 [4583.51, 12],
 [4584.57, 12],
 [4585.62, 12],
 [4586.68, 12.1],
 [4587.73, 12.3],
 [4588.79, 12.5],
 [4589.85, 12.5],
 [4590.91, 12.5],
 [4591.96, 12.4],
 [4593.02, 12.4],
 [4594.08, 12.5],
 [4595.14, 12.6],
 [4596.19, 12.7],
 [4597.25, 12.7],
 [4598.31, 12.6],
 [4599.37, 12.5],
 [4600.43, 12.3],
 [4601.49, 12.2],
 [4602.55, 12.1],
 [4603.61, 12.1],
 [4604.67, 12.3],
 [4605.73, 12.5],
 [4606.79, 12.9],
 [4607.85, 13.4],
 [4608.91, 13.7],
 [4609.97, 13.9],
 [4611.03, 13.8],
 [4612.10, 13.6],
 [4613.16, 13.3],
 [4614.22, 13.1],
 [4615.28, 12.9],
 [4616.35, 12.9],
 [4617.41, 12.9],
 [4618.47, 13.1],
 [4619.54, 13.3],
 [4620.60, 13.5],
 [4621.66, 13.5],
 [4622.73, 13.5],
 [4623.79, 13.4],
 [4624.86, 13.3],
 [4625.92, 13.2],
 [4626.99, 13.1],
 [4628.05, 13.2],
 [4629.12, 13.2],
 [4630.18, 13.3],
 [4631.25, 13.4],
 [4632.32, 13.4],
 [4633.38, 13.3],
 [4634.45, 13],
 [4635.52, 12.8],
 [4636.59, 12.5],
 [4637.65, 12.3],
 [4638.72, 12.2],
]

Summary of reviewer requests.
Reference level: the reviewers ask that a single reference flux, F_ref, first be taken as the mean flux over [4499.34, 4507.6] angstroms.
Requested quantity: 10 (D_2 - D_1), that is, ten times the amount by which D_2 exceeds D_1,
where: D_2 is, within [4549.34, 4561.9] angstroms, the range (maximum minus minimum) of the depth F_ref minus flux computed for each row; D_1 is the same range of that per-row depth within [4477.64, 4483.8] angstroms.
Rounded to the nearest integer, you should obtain 12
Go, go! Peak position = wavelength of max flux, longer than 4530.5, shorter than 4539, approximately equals 4538.35 angstroms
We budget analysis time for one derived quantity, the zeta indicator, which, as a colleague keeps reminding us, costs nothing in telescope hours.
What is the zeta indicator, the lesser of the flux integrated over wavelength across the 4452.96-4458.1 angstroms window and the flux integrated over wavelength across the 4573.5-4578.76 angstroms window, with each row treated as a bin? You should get 35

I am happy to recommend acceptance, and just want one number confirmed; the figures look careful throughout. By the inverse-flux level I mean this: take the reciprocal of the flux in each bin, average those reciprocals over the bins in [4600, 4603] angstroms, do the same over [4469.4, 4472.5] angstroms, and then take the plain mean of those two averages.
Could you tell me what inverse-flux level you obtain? 0.089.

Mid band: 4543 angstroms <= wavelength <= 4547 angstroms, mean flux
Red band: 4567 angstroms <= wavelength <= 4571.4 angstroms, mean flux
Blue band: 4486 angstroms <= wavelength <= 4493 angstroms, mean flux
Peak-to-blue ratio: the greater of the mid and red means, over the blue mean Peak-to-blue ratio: 1.15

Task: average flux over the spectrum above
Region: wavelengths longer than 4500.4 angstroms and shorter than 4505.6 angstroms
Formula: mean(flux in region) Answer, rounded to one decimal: 11.5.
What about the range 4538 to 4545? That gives 11.2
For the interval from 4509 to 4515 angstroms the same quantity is 11.6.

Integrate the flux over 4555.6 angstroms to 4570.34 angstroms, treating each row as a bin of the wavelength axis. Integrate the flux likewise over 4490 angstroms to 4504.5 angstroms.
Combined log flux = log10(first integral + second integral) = 2.54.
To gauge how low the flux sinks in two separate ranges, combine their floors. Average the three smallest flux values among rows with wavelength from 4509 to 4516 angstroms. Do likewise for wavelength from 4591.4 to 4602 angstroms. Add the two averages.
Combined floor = 23.8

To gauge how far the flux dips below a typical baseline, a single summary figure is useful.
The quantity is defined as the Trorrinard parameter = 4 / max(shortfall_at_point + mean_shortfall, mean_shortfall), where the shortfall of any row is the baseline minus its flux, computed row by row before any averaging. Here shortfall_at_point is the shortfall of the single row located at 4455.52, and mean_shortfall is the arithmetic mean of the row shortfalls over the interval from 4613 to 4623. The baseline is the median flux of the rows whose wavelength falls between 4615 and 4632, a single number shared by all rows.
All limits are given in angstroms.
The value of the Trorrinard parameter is 0.59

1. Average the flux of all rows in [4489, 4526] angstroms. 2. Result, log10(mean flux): 1.05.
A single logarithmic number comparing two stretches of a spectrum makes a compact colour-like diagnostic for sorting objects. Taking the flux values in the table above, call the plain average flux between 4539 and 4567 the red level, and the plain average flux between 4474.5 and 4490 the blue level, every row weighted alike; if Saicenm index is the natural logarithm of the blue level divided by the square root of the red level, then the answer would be 1.16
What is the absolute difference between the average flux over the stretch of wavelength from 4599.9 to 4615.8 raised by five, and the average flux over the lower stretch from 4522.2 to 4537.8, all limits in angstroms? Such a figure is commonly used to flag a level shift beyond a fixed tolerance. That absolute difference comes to 8.5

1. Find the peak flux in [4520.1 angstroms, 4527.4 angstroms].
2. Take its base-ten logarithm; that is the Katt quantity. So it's 1.06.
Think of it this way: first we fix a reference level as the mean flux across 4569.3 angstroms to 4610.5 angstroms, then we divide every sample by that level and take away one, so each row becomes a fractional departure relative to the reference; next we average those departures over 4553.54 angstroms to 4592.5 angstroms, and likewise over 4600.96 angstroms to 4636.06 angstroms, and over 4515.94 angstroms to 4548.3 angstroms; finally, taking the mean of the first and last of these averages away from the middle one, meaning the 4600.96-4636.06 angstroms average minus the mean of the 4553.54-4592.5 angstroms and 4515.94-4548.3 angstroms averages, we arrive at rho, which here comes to 0.141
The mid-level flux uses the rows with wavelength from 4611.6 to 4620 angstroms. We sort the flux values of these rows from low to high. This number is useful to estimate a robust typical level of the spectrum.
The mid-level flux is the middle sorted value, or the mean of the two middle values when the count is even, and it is 13.1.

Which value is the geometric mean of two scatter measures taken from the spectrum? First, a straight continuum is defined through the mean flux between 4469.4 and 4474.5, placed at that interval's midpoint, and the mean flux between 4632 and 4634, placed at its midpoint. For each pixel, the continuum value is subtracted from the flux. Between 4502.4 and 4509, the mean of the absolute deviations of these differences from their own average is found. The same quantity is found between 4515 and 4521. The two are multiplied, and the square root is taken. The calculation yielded 0.066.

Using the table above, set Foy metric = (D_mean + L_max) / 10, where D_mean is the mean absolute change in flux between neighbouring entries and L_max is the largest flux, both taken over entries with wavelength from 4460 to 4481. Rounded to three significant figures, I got 1.11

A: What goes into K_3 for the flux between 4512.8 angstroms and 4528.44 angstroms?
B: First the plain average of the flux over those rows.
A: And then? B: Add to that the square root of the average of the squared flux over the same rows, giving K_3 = 21.9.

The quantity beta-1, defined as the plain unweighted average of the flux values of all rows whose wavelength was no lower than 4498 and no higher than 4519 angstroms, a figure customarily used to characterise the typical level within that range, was 11.5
